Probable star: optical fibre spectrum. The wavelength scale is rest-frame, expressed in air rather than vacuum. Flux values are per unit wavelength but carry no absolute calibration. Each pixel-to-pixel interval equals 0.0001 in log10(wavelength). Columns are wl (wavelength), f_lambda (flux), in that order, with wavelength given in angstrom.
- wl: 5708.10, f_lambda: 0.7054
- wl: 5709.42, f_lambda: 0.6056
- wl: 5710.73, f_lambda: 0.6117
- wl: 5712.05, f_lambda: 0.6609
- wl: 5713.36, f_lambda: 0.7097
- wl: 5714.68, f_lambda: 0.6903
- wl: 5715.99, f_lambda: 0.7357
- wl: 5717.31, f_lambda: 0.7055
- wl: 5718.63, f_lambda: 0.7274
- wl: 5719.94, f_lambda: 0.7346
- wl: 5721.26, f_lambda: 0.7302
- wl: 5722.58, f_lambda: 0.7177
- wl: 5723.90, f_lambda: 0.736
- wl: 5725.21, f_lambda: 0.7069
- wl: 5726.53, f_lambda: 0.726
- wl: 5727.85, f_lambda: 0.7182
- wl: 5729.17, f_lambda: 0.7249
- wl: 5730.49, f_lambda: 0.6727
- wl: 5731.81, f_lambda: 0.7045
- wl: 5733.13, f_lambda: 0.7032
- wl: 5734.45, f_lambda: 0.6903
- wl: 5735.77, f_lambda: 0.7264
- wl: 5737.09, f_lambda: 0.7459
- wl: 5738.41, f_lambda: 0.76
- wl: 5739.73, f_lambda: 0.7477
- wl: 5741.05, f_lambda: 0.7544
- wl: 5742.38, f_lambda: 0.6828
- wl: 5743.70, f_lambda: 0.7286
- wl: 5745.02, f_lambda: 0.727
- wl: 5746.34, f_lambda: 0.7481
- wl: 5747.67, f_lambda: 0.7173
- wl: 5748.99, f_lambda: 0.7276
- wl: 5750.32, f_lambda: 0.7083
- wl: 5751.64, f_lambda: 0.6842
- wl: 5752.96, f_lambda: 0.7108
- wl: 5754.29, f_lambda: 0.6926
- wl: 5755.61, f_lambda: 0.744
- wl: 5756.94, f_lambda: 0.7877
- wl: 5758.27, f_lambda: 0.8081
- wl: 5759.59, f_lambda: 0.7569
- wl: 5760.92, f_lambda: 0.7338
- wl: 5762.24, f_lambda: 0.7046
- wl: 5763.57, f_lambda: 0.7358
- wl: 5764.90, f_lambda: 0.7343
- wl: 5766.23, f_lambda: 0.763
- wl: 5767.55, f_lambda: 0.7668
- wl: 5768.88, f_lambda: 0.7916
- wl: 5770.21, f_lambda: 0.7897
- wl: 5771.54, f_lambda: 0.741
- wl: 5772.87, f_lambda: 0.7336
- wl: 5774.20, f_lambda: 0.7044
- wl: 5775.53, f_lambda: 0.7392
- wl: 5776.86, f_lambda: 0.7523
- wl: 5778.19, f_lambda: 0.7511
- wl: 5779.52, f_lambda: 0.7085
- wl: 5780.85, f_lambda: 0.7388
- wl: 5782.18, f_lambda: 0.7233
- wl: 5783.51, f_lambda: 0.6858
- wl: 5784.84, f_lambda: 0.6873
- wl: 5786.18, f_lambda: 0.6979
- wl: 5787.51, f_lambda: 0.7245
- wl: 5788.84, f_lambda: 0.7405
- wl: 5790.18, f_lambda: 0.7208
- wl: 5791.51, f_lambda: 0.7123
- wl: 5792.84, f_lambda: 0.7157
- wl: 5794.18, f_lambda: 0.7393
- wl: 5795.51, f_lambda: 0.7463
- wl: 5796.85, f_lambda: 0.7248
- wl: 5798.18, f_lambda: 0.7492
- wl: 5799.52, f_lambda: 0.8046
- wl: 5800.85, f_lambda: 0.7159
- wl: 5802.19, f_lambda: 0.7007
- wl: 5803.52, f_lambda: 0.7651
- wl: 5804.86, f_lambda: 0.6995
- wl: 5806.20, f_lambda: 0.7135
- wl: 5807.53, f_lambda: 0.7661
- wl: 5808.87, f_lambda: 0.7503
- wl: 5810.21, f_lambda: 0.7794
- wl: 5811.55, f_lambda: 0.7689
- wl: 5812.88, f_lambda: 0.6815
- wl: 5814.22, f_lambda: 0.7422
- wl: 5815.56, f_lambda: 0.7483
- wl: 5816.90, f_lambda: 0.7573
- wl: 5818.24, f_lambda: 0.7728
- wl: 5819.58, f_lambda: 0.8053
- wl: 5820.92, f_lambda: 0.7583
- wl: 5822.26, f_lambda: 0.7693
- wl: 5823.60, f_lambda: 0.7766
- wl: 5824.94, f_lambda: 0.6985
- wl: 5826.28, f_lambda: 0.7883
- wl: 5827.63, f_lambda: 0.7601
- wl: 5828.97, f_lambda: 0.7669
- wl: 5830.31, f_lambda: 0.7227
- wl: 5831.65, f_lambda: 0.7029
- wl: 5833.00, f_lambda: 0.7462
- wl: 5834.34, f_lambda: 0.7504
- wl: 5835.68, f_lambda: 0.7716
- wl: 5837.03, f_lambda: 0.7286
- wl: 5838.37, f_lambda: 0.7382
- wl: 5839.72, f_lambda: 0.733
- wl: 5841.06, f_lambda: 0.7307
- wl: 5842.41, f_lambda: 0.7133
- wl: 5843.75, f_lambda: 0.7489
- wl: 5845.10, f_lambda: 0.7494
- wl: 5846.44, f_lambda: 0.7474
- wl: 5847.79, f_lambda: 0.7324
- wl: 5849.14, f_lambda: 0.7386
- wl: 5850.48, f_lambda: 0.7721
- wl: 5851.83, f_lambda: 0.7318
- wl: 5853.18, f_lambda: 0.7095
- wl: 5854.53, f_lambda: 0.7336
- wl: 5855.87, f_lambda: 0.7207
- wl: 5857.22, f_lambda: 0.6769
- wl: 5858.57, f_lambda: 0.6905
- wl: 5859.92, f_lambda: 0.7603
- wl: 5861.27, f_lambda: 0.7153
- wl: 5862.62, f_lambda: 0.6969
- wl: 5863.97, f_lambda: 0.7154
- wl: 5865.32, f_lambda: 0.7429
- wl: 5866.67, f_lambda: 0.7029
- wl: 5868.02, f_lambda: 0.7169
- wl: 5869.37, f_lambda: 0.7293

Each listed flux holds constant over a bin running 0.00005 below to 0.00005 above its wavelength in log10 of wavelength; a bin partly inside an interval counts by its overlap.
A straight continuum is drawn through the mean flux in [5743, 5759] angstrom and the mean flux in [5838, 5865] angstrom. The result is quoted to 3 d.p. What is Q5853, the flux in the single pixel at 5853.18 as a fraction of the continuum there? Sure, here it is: 0.975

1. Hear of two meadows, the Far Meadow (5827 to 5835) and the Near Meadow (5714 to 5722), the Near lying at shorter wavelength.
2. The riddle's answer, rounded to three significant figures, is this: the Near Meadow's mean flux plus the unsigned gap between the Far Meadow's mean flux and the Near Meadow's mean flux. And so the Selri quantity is 0.742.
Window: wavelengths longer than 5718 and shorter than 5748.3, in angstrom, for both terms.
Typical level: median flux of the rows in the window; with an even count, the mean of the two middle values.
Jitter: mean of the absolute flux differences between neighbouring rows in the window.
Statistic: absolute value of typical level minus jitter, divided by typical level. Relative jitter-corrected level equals 0.971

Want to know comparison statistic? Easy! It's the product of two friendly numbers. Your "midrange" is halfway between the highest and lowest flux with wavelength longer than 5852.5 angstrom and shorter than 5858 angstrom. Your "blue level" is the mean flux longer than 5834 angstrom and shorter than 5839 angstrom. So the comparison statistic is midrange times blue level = 0.527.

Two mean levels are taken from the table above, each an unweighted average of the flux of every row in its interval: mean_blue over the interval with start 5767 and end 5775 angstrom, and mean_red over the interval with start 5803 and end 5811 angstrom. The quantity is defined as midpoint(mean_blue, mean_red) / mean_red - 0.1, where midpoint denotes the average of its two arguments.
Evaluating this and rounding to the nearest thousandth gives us 0.906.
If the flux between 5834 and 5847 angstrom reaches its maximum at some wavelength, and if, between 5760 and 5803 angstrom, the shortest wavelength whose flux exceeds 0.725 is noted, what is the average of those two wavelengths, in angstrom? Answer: 5798.3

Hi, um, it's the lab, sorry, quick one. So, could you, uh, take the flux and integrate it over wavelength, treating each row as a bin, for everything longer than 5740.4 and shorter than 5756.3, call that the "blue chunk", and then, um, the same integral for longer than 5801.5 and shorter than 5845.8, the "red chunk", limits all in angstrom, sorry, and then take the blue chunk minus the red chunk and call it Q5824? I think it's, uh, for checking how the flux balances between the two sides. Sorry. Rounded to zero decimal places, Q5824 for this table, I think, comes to -22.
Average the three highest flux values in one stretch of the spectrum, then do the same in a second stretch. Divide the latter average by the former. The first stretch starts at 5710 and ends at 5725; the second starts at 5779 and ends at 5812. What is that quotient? 1.07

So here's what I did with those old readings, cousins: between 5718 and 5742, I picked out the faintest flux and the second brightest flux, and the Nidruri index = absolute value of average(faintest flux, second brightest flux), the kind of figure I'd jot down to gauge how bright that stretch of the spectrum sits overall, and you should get 0.714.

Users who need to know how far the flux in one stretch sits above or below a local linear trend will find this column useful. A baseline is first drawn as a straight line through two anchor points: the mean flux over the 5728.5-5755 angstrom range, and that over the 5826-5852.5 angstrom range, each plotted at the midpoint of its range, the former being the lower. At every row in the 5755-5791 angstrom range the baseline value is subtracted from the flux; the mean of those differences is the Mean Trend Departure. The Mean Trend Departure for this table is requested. 0.013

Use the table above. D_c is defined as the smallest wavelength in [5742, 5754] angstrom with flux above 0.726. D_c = 5743.70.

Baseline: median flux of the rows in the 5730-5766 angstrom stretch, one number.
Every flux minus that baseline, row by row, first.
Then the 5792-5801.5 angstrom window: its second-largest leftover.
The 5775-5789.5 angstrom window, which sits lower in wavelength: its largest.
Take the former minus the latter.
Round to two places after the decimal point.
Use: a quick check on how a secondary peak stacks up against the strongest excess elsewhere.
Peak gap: 0.00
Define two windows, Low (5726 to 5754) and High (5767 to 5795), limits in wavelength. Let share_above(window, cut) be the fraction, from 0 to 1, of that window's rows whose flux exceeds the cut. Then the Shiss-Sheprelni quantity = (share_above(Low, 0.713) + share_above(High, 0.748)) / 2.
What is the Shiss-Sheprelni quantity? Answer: 0.43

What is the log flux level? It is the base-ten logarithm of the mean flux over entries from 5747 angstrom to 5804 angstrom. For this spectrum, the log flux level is -0.134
